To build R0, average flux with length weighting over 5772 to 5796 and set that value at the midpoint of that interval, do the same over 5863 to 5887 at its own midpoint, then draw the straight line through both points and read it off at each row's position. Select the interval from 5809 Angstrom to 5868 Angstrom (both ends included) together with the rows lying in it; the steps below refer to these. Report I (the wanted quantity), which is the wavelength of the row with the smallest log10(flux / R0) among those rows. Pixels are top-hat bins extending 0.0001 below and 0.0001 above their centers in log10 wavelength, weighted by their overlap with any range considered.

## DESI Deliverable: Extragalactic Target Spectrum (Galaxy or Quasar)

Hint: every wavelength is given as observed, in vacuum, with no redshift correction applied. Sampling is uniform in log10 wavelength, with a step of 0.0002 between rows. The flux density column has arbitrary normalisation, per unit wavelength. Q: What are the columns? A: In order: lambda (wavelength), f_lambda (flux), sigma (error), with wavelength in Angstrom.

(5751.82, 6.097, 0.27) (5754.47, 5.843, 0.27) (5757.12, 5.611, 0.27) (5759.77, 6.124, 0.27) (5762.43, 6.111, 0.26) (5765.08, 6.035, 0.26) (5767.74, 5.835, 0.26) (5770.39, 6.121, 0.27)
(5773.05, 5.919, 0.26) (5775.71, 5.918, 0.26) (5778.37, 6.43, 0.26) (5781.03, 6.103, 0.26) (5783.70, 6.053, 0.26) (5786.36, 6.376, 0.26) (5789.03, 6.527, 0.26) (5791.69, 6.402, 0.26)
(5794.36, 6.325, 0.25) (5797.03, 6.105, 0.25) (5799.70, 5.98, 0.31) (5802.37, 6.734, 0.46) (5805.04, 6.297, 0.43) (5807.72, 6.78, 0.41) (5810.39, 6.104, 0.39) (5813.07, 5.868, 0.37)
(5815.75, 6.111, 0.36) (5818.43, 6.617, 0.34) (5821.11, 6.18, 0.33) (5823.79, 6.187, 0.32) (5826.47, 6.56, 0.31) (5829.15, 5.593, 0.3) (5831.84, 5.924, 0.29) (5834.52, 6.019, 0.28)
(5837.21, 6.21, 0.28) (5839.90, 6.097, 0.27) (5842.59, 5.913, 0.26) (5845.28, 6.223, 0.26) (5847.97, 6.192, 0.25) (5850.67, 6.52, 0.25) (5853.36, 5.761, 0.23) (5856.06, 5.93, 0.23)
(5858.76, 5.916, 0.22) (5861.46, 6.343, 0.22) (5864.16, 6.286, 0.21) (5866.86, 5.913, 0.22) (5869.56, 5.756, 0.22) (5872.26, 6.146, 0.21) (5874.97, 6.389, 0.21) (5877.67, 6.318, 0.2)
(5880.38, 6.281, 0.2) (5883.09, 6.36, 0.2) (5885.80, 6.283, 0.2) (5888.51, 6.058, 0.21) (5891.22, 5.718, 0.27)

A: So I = 5829.15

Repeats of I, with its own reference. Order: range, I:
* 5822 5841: 5829.15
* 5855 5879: 5869.56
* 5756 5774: 5757.12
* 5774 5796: 5775.71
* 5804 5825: 5813.07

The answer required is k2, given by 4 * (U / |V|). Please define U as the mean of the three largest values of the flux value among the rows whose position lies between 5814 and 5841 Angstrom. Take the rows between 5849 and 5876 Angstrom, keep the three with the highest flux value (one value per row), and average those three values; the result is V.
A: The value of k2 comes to 4.03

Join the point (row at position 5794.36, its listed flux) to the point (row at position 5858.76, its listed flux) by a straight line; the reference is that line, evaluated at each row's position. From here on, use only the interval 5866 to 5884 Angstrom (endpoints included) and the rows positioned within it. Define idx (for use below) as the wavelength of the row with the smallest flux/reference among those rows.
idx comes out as 5869.56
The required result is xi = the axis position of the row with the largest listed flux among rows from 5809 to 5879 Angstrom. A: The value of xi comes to 5818.43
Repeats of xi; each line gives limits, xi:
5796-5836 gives 5807.72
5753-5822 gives 5807.72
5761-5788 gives 5778.37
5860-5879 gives 5874.97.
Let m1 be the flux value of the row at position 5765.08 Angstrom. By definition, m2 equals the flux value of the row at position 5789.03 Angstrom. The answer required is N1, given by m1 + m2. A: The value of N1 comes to 12.6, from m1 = 6.035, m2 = 6.527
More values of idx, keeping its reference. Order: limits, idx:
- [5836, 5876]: 5853.36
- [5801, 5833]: 5829.15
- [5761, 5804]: 5767.74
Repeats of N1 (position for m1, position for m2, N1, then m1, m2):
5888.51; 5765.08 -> 12.1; 6.058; 6.035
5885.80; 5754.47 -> 12.1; 6.283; 5.843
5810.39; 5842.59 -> 12.0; 6.104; 5.913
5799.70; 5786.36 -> 12.4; 5.98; 6.376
